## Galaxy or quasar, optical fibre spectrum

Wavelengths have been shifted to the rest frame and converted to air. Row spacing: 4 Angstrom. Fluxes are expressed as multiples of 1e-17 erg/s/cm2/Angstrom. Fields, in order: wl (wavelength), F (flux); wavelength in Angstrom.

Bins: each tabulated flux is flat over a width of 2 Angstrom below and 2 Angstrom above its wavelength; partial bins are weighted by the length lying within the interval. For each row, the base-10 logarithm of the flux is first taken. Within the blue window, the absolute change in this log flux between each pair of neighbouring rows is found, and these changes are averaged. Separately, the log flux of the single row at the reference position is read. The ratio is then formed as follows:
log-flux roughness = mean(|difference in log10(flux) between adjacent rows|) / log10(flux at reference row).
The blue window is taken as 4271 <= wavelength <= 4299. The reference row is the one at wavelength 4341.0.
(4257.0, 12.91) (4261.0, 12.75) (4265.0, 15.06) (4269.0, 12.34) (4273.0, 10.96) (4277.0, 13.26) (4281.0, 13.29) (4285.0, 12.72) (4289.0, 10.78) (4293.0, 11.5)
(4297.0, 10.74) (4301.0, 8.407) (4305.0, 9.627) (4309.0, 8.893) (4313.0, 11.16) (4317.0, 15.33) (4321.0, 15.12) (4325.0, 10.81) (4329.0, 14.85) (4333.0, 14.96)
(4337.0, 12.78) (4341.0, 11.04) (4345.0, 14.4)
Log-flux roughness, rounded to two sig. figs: 0.037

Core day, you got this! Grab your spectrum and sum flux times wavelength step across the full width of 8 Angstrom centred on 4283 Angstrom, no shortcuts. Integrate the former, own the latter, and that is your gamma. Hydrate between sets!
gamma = 104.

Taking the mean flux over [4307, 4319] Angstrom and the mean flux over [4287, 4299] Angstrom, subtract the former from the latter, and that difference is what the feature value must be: -1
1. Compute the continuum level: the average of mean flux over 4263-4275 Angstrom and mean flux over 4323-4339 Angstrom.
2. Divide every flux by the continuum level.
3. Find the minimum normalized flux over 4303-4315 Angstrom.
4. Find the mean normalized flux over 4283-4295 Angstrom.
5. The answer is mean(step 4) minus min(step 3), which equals 0.21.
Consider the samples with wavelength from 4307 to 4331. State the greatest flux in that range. 15.33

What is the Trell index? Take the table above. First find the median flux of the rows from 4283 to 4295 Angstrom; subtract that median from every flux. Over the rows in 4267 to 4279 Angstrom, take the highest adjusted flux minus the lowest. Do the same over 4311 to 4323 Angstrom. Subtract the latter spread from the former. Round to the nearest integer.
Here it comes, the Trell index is -2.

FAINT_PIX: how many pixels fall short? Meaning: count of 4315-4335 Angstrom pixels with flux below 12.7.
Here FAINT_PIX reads 1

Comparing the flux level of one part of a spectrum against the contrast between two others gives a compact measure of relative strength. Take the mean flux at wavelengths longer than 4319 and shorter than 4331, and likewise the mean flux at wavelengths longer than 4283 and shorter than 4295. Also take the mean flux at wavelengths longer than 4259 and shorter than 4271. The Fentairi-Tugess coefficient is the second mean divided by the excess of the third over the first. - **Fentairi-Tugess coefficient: -56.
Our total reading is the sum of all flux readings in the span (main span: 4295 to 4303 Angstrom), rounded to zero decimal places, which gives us 19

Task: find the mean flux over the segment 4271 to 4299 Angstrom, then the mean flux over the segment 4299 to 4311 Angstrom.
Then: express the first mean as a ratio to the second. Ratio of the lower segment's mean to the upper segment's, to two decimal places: 1.33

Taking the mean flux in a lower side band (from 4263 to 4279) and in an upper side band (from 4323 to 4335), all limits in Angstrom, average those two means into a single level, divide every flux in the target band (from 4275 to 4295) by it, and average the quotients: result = 0.93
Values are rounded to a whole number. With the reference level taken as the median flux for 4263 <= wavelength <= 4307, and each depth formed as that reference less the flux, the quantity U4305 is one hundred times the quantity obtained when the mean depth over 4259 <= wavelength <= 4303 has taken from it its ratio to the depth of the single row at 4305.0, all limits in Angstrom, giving -22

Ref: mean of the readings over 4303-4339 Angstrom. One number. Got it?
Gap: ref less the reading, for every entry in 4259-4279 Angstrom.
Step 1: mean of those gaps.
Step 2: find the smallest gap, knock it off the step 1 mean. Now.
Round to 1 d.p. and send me 2.2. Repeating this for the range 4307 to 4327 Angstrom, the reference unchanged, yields 3.1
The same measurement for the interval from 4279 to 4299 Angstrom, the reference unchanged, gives 1.5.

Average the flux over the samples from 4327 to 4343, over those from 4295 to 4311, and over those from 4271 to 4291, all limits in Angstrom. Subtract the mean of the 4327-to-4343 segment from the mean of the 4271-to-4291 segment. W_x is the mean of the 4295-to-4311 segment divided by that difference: -8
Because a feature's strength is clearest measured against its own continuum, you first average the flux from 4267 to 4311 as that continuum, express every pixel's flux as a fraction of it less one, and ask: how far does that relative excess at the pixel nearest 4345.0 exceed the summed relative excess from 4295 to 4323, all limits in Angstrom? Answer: 0.18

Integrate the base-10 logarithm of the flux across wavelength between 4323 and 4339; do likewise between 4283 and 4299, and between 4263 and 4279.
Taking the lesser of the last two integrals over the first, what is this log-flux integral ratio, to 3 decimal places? 0.942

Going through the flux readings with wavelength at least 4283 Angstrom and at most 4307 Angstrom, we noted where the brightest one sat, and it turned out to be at 4285.0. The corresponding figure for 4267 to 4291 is 4281.0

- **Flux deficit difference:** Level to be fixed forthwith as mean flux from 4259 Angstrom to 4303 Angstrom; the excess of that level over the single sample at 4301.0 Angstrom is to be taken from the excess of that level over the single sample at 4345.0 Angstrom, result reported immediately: -6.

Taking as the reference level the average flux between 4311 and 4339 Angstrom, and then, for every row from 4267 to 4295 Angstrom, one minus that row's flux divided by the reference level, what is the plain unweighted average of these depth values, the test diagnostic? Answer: 0.11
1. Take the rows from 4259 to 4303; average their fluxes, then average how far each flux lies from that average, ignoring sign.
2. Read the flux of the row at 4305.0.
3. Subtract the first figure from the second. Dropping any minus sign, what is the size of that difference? 8.3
